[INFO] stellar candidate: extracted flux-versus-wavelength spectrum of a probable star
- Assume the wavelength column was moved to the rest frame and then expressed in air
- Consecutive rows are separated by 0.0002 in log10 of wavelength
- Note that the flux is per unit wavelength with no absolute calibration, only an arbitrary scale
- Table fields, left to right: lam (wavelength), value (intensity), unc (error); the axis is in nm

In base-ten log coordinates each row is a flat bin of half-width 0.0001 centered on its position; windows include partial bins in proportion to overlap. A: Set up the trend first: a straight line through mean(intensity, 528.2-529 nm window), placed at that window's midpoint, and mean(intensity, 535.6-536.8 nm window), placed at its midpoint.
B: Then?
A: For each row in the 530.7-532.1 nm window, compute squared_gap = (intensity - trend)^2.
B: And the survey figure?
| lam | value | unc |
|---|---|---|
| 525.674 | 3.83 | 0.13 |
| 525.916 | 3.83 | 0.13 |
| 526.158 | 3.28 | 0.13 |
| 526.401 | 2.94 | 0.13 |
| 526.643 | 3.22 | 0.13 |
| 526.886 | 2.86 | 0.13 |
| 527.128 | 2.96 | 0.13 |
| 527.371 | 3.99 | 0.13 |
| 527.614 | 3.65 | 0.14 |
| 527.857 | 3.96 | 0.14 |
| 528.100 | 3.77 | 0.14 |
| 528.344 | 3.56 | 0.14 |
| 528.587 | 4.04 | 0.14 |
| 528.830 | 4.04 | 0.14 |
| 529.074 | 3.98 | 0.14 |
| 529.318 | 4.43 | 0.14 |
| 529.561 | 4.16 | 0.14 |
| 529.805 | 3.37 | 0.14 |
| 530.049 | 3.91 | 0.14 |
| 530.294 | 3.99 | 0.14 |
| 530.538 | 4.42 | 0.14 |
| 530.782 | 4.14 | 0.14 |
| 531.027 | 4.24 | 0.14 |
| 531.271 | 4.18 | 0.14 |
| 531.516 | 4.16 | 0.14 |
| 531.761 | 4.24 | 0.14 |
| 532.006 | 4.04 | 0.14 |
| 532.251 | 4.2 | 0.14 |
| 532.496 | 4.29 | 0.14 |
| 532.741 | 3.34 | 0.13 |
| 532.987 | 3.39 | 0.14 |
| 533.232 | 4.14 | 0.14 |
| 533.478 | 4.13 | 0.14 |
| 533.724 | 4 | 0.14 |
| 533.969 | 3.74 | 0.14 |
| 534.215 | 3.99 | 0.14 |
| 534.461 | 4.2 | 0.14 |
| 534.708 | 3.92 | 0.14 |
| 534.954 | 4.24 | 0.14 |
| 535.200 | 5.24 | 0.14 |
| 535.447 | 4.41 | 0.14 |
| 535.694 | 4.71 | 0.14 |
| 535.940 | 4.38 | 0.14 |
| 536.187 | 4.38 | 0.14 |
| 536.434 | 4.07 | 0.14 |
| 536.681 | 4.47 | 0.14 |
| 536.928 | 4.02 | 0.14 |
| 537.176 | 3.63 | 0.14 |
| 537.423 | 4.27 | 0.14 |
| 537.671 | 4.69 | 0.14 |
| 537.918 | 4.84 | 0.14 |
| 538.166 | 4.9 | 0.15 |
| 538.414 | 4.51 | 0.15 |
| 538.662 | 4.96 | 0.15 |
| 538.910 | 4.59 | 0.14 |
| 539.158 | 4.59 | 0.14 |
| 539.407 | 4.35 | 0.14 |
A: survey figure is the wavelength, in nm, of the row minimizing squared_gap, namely 532.006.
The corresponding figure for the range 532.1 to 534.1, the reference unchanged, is 533.232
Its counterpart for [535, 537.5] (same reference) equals 535.940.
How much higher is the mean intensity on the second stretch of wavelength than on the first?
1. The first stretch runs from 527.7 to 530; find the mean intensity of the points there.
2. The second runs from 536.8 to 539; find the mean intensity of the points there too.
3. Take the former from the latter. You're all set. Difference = 0.57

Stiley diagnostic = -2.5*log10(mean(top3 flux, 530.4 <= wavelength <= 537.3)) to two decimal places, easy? -1.70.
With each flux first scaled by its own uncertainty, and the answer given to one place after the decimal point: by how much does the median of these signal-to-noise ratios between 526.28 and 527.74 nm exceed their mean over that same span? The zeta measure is -1.1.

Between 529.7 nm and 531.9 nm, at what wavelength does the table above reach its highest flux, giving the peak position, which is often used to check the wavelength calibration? 530.538 nm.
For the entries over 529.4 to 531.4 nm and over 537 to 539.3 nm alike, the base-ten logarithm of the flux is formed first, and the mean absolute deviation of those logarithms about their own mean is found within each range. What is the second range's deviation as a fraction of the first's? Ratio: 1.1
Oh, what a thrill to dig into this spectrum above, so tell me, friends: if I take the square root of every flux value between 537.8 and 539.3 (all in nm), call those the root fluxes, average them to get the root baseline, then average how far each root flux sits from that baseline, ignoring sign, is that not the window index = 0.039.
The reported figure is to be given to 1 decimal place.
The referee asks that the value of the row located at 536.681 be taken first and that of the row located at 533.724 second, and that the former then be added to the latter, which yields 8.5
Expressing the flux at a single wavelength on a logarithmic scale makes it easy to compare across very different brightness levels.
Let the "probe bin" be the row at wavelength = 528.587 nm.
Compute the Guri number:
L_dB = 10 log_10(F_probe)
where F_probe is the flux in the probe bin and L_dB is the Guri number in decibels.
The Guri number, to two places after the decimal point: 6.06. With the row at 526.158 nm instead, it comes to 5.16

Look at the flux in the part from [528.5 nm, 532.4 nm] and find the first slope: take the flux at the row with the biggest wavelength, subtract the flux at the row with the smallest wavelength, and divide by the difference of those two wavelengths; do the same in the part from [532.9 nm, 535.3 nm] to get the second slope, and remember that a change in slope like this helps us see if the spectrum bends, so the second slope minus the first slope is 0.79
